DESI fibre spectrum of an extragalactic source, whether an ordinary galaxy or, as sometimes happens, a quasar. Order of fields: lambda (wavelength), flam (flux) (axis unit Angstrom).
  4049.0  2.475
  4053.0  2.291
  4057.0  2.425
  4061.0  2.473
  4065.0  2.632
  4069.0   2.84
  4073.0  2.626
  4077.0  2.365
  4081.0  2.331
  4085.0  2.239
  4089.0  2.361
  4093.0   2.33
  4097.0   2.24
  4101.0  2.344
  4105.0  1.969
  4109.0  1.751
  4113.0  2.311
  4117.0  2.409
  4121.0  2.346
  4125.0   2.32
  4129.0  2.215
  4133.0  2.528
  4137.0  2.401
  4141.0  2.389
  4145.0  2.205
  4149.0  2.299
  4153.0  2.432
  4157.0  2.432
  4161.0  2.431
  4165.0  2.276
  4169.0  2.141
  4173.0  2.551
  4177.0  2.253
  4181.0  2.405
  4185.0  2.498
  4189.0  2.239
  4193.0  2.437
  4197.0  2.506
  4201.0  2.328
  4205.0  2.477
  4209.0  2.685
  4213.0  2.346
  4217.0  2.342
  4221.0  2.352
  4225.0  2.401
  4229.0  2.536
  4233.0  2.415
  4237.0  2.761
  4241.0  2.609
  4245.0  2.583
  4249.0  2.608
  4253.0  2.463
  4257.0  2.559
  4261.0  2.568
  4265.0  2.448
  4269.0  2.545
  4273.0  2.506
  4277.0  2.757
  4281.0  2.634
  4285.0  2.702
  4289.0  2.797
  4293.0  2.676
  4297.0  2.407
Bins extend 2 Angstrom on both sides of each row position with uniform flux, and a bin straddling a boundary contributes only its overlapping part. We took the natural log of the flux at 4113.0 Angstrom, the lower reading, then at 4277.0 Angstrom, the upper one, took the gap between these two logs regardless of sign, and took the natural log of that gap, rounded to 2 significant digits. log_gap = -1.7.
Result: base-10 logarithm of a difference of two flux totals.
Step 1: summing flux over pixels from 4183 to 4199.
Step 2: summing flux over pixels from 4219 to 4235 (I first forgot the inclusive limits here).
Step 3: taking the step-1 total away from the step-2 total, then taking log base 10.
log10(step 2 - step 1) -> -1.62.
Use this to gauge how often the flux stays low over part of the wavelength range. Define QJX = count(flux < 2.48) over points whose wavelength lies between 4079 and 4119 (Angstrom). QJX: 10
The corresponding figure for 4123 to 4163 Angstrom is 9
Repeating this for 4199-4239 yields 7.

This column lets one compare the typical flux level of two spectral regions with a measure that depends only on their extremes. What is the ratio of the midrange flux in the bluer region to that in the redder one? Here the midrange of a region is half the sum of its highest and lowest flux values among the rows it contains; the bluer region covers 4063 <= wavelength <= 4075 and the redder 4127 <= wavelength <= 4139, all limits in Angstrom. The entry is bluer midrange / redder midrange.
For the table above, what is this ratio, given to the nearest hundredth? 1.15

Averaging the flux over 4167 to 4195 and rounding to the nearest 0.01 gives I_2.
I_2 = 2.36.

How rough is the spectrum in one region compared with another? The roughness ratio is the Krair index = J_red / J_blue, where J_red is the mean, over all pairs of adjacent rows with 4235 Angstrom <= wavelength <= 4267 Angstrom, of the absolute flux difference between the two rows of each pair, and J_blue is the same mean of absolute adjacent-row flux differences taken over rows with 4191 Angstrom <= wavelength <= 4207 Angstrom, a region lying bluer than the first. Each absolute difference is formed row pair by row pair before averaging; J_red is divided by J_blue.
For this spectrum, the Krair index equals 0.6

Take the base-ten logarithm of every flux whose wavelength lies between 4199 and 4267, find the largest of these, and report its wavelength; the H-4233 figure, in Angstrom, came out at 4237.0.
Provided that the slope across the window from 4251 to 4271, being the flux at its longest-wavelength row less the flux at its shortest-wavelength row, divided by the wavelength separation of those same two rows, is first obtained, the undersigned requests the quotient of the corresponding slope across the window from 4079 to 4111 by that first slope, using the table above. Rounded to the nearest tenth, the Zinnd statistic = -4.0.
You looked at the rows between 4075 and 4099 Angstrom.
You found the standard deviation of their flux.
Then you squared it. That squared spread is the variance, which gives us 0.003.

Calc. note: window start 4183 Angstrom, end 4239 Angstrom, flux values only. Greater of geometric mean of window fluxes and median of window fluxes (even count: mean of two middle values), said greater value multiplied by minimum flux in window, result 5.5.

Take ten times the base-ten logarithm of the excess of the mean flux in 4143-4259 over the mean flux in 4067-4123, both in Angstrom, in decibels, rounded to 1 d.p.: -9.4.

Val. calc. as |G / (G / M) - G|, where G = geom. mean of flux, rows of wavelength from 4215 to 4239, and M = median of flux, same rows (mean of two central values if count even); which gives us 0.056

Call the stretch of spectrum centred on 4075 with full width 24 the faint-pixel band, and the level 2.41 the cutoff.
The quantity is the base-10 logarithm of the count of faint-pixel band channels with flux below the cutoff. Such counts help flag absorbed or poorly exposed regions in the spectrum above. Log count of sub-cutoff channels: 0.48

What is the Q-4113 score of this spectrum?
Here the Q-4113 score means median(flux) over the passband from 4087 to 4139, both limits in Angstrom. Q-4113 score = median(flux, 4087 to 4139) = 2.33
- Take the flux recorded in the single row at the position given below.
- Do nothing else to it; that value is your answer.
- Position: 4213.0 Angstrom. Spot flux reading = 2.346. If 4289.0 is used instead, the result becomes 2.797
